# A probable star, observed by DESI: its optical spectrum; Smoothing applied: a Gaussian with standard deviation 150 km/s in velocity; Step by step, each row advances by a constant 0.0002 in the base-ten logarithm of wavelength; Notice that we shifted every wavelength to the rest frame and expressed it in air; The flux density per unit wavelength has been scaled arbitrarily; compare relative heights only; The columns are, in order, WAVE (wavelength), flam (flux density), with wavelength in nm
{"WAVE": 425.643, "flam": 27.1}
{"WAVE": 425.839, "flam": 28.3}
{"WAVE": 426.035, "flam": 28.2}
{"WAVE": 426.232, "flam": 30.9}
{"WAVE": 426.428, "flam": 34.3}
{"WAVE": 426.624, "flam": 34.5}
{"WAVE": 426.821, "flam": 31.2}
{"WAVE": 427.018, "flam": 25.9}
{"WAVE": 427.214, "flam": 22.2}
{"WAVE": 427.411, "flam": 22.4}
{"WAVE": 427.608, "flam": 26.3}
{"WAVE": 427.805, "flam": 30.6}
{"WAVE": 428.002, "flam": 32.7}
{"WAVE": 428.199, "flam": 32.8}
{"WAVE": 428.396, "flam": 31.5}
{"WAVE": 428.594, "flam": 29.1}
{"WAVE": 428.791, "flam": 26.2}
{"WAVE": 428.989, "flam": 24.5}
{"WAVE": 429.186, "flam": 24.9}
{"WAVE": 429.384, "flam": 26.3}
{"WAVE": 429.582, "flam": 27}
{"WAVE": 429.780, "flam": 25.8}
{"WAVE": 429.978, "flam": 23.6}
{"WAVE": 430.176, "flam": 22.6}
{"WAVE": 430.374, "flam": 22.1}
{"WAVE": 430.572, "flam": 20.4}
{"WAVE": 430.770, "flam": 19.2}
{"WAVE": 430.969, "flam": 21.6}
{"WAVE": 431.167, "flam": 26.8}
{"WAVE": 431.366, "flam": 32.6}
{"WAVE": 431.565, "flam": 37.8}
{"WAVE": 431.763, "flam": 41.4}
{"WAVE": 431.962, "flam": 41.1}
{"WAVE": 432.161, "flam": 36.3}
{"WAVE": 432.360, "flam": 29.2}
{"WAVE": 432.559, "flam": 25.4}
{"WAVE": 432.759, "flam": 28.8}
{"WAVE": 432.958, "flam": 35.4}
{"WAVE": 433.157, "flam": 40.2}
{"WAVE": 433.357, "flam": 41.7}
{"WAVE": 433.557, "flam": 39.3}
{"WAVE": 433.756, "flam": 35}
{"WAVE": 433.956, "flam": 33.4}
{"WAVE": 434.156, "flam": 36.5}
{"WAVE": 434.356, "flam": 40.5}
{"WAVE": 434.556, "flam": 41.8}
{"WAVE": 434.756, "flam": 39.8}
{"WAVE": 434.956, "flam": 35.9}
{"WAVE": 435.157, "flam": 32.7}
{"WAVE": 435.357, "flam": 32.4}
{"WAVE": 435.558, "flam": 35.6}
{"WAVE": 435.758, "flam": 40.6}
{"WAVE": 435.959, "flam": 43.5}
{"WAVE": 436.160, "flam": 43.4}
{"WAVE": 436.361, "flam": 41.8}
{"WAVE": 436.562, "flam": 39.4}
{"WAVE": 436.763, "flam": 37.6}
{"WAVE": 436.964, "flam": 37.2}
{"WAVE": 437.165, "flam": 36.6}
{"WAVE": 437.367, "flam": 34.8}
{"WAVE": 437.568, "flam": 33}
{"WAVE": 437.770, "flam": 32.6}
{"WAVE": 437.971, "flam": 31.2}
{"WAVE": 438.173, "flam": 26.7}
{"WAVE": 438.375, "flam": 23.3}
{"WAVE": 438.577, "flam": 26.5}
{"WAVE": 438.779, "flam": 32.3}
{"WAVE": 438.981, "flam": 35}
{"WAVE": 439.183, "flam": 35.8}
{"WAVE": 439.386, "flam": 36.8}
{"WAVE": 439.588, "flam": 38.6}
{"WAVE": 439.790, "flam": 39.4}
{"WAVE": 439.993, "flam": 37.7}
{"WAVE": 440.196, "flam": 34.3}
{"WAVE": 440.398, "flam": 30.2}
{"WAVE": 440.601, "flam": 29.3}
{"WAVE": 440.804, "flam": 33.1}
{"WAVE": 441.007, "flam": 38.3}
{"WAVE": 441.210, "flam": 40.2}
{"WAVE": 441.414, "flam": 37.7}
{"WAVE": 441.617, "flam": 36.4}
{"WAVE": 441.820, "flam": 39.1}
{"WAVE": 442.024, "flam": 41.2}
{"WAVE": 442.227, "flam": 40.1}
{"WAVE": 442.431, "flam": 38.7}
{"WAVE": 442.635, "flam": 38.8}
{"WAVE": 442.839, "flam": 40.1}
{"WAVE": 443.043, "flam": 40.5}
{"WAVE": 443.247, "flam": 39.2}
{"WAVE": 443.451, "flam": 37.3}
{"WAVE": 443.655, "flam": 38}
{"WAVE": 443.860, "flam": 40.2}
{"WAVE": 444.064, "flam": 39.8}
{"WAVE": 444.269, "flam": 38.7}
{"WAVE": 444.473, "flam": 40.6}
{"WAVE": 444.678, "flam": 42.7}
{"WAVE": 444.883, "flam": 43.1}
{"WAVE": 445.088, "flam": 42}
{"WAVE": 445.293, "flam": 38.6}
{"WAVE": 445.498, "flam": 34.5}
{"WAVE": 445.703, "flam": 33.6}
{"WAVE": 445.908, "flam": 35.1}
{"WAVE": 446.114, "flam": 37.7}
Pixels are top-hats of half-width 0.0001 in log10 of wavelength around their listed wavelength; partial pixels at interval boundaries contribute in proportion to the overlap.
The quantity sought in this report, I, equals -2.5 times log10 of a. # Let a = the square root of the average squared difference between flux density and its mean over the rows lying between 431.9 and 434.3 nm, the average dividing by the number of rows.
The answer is -1.74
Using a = 5.0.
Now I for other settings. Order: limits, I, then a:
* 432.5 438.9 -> -1.81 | 5.3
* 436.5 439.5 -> -1.63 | 4.5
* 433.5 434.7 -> -1.20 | 3.0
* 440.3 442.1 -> -1.52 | 4.1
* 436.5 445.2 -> -1.62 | 4.4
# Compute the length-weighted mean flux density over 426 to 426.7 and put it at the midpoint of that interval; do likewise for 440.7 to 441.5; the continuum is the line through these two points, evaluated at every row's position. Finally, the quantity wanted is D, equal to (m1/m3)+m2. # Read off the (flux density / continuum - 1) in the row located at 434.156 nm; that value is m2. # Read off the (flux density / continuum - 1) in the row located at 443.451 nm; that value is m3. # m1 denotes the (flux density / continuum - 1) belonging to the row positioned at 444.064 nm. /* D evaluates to -1.9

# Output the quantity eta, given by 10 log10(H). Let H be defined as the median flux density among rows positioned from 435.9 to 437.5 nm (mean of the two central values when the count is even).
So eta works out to 15.85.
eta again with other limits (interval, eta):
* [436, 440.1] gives 15.59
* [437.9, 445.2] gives 15.85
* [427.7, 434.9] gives 14.92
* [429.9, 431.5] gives 13.49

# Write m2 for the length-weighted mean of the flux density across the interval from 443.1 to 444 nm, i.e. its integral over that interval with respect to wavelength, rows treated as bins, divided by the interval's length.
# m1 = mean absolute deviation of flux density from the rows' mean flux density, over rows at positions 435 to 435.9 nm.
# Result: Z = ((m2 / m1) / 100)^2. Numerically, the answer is 0.020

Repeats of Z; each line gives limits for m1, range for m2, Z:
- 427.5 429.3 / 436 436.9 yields 0.020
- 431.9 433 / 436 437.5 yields 0.006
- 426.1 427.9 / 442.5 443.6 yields 0.010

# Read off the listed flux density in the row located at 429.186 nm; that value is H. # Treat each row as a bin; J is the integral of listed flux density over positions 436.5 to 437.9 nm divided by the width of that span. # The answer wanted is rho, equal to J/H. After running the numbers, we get 1.43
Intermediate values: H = 24.9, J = 35.7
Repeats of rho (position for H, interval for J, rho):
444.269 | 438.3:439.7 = 0.85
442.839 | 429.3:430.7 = 0.59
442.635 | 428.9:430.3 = 0.64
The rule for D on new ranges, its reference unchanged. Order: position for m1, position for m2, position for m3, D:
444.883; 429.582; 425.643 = -1.0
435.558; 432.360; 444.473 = 0.0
